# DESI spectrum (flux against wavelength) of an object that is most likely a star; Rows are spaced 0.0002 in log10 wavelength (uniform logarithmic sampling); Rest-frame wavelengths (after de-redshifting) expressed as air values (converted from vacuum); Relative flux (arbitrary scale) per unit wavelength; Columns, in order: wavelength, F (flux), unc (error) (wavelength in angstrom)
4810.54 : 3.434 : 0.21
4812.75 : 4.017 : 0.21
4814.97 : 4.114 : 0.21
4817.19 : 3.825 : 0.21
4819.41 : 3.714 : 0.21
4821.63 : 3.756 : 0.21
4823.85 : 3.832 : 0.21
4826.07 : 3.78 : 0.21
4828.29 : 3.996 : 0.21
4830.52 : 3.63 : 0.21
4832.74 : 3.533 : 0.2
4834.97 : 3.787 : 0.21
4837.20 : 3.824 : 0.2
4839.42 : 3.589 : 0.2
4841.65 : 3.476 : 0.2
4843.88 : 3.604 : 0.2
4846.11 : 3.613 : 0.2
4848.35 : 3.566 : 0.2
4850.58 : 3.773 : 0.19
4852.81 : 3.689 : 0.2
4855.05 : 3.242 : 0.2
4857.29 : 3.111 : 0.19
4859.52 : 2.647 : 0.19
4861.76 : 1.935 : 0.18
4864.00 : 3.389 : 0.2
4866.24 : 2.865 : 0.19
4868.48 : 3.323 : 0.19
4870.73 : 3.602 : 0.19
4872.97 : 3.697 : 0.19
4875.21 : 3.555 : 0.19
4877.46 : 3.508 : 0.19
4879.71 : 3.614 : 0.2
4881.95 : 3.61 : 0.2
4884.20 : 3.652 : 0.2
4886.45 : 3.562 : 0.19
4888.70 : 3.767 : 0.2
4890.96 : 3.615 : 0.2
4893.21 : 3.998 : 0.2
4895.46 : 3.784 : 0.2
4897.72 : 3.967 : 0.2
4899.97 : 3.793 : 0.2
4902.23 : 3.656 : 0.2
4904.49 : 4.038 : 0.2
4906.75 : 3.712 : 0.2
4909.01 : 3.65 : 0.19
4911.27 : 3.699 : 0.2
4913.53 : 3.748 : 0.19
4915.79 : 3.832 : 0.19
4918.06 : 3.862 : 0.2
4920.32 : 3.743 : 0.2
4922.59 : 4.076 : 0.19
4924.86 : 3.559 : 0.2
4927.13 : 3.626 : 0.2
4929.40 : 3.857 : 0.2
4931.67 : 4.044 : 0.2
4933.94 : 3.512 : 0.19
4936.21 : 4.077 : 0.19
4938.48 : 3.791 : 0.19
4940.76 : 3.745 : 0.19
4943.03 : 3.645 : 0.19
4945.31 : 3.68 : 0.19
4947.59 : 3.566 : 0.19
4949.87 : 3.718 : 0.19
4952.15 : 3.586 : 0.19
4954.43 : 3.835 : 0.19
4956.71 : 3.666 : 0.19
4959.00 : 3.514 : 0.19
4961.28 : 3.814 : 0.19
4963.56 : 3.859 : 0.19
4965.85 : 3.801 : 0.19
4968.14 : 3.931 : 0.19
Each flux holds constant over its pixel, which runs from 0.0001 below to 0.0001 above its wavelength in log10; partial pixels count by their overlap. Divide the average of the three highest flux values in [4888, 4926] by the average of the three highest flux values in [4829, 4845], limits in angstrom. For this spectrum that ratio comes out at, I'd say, 1.08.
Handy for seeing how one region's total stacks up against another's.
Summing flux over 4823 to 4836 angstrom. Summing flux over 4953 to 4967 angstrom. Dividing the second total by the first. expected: 1.00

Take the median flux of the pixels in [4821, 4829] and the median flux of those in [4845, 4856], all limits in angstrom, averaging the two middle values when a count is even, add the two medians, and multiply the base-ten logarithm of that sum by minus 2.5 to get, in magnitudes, -2.18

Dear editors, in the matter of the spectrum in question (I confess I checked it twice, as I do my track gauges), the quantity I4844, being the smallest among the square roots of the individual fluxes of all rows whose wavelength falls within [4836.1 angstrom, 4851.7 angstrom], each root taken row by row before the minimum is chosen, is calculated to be 1.86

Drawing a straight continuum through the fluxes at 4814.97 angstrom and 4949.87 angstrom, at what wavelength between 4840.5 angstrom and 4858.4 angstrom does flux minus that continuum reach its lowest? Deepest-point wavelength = 4857.29 angstrom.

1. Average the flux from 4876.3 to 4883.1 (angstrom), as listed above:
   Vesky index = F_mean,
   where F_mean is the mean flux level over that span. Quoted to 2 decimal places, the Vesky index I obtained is 3.58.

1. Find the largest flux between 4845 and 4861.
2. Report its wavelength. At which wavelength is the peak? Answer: 4850.58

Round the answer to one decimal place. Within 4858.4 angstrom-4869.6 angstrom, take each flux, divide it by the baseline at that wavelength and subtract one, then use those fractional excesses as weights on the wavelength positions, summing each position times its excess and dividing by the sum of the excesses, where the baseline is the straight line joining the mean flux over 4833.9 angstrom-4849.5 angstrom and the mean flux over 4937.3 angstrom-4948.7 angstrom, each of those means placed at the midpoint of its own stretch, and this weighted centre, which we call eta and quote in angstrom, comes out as 4862.8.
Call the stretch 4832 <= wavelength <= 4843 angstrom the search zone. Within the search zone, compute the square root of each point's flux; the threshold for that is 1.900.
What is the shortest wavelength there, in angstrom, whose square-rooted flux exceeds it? 4834.97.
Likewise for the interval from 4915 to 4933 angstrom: 4915.79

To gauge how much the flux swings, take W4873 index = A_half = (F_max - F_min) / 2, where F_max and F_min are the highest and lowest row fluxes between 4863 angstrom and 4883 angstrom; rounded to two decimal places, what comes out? 0.42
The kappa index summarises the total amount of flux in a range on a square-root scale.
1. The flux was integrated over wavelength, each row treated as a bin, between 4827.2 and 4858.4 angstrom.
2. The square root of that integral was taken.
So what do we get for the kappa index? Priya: 10.6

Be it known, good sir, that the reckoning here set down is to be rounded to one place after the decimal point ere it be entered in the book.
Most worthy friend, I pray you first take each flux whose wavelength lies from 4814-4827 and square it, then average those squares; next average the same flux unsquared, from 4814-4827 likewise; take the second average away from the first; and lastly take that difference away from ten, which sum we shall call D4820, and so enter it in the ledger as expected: -0.9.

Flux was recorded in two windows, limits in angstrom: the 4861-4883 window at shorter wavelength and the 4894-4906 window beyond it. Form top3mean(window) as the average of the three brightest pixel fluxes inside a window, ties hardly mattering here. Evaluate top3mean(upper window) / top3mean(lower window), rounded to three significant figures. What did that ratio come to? 1.08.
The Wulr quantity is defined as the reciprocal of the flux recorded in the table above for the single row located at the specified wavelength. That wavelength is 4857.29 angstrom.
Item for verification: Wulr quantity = 0.321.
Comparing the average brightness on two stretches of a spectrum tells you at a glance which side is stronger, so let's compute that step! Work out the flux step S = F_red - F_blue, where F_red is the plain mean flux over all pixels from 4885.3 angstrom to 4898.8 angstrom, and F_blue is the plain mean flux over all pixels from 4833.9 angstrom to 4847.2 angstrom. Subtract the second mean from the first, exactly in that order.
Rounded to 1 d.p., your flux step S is 0.1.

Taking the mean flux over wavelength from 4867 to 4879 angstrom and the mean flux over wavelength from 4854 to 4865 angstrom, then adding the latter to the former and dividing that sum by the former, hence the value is 1.81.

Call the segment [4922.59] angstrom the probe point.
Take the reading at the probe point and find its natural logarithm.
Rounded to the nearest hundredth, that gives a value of 1.41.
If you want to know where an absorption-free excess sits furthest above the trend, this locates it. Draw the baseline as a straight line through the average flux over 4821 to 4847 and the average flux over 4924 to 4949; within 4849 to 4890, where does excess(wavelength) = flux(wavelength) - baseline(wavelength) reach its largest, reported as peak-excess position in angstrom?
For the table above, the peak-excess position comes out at 4850.58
